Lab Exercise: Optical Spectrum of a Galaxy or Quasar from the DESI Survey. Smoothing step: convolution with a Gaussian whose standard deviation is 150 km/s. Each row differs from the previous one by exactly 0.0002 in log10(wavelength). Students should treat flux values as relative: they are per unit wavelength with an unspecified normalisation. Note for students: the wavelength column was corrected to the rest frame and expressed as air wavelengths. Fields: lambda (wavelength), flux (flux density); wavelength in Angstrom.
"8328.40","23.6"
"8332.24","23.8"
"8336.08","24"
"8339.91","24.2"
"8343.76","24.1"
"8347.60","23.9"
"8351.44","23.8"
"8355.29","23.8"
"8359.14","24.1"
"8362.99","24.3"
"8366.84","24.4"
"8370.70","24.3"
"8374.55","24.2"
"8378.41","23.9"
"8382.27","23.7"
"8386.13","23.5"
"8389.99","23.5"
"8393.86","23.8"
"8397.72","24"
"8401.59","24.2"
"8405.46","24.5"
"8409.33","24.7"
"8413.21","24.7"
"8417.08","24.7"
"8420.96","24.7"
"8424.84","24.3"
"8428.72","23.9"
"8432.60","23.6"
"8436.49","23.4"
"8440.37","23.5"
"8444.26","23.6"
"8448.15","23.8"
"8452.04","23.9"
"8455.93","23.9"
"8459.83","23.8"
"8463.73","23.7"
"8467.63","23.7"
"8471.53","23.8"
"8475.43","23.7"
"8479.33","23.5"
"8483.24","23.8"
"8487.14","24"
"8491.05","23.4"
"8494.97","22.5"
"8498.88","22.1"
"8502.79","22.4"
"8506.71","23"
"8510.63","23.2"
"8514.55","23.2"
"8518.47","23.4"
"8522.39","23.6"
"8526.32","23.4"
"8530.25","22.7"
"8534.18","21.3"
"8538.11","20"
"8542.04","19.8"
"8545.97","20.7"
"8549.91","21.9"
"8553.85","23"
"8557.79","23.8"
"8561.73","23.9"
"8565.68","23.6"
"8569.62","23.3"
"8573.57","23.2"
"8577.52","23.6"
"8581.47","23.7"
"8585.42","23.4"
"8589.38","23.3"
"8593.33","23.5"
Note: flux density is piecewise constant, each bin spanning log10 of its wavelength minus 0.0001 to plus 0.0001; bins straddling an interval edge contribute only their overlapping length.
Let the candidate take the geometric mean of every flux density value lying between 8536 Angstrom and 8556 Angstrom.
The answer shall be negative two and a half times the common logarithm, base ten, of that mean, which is -3.31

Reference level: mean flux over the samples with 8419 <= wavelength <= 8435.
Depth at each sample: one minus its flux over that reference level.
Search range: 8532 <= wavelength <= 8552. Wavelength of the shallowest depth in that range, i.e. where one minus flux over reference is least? 8549.91 Angstrom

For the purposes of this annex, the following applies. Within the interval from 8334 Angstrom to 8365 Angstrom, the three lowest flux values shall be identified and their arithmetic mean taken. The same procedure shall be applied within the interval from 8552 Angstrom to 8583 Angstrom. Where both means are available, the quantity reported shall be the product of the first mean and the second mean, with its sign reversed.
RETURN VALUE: -552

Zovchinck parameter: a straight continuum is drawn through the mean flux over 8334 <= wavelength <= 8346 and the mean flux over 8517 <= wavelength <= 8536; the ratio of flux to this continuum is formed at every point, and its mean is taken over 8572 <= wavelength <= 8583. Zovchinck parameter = 1.04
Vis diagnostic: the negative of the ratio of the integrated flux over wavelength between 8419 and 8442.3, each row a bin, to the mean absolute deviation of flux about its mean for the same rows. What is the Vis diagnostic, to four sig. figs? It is -1392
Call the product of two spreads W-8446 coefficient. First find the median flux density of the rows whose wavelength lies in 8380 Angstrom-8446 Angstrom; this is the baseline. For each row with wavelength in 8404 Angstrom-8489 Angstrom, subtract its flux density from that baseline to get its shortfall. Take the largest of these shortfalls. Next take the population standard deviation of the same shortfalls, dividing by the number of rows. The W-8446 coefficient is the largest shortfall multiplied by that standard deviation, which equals 0.2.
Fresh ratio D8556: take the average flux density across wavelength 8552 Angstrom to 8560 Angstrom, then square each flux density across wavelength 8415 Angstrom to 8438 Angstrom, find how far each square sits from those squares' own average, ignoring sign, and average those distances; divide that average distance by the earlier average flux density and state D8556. 1.0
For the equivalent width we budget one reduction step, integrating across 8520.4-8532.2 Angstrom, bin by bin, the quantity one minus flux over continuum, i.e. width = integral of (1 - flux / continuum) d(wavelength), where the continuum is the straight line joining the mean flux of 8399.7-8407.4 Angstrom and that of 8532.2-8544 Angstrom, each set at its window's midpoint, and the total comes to -1.4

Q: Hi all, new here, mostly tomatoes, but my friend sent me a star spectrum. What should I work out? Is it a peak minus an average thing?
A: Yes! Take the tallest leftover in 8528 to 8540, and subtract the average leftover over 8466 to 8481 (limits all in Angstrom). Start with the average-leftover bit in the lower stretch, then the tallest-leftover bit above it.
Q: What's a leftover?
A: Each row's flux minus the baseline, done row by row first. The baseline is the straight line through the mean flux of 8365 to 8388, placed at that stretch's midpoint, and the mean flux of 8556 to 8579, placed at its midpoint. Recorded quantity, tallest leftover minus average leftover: -0.8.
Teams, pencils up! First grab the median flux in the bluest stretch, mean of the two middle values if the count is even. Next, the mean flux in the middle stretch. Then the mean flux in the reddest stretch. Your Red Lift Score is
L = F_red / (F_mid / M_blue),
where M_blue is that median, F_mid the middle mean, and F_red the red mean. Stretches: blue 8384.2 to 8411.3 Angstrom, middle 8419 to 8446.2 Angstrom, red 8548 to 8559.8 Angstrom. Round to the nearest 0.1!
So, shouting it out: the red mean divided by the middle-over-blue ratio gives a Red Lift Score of 23.0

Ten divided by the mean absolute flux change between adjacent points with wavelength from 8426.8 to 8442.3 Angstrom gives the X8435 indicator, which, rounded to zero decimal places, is 50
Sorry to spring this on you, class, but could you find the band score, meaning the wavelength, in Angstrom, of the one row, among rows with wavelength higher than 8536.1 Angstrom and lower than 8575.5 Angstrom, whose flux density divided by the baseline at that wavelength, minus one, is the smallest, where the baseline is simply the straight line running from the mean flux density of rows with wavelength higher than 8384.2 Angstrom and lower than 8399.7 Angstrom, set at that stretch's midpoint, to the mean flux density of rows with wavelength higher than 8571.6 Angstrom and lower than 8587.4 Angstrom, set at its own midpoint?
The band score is 8542.04 Angstrom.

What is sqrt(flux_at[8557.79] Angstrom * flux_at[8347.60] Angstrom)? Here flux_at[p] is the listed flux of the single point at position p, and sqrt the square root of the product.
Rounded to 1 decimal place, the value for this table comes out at 23.8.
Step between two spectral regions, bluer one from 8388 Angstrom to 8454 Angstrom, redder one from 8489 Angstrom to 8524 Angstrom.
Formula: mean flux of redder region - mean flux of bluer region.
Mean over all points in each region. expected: -1.1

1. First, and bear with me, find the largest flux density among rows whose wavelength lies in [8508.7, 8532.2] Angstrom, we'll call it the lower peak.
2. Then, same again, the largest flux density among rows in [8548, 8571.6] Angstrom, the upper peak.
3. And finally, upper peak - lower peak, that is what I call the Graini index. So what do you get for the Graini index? 0.30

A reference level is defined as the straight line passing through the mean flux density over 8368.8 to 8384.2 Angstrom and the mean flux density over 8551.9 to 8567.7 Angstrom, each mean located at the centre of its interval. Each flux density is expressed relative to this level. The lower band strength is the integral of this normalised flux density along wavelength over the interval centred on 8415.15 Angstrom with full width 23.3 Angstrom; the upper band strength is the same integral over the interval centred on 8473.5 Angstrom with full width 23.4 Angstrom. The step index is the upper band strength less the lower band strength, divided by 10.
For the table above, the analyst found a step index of -0.06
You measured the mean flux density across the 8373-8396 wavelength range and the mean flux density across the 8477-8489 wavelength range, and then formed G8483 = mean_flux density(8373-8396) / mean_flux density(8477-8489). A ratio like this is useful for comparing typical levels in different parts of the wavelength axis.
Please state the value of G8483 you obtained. 1.00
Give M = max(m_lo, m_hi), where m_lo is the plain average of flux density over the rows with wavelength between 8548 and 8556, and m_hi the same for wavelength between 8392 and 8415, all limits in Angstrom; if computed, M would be 24.3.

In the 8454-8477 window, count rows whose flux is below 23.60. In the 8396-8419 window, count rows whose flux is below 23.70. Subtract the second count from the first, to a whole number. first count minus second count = 0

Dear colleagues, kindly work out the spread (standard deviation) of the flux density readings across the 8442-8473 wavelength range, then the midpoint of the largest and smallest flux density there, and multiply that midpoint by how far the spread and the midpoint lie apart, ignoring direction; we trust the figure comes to 562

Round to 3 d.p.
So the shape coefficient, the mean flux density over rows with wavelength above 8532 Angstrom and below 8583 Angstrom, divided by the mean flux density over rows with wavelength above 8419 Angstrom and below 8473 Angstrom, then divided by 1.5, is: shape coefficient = 0.628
